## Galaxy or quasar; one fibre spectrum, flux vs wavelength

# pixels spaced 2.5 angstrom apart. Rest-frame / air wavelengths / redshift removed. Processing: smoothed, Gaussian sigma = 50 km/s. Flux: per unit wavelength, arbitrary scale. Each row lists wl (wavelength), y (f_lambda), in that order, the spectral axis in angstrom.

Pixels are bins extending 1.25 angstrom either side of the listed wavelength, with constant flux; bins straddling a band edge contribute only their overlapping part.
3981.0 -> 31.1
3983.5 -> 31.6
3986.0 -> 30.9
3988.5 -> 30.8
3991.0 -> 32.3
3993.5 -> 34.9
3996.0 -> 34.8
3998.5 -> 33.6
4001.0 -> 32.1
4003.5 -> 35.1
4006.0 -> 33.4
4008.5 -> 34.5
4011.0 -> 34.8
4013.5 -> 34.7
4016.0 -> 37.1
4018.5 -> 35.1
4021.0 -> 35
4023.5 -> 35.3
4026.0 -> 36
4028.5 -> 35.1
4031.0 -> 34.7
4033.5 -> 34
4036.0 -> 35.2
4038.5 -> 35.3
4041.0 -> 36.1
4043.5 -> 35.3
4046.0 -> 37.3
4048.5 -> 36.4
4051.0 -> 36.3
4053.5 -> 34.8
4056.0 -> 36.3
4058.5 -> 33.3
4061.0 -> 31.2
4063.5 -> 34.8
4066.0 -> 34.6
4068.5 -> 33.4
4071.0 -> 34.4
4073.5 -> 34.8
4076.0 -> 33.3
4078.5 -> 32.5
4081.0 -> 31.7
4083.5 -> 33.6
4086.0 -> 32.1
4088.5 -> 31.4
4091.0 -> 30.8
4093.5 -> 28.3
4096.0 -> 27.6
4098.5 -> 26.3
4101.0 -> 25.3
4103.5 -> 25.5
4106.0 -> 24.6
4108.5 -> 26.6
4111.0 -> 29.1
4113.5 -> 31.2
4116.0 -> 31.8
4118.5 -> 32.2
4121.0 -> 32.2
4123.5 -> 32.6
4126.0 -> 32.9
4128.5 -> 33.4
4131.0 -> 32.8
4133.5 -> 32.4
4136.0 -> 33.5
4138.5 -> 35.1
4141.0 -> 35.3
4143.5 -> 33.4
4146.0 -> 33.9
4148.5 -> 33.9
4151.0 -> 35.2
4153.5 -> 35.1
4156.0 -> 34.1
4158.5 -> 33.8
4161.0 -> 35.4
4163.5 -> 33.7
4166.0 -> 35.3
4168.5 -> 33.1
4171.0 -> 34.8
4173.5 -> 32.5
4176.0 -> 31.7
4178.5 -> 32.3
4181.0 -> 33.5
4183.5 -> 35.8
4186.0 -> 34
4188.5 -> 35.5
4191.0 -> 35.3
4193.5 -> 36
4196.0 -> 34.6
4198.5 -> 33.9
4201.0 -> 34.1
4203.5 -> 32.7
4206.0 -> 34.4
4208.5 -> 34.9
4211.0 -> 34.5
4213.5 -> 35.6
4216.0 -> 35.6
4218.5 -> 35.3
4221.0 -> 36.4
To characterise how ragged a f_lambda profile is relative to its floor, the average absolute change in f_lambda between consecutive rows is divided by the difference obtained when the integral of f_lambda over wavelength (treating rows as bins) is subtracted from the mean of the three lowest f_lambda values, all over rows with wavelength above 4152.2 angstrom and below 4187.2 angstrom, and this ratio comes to -0.0013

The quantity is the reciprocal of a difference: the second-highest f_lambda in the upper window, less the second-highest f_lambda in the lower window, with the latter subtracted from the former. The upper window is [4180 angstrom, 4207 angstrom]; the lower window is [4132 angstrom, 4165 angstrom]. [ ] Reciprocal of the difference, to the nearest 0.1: 2.0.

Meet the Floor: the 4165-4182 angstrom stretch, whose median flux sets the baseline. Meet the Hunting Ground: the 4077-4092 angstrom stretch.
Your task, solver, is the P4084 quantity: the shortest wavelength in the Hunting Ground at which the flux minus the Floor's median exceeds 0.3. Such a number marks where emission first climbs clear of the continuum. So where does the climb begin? 4083.5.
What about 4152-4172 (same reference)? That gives 4153.5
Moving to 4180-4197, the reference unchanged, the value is 4181.0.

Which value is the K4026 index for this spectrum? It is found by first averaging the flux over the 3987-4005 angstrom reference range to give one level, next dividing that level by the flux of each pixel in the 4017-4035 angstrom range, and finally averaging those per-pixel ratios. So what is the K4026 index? 0.95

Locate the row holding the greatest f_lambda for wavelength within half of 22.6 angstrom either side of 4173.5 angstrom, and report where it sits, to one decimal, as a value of 4183.5 angstrom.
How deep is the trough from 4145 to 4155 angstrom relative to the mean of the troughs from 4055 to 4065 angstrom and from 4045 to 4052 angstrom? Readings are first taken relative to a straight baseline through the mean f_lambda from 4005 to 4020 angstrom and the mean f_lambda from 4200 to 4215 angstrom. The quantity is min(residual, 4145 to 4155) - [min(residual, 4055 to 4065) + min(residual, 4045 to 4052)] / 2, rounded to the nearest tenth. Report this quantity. 0.4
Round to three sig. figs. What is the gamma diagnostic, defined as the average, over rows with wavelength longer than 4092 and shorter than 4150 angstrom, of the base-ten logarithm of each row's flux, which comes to 1.49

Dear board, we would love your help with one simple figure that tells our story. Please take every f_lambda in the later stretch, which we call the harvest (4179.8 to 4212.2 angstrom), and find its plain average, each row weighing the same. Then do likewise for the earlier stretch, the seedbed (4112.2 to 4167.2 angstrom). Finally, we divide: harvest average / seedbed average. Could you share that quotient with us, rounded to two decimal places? 1.03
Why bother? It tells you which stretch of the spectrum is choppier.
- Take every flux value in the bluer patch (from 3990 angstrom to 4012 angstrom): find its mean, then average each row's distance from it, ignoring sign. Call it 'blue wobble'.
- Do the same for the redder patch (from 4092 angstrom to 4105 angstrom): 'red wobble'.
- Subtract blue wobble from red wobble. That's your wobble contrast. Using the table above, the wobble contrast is 0.11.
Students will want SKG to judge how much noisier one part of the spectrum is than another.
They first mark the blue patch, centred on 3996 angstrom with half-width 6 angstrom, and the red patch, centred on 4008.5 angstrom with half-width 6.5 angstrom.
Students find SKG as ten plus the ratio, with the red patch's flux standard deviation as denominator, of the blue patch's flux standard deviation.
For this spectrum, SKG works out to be 12.0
